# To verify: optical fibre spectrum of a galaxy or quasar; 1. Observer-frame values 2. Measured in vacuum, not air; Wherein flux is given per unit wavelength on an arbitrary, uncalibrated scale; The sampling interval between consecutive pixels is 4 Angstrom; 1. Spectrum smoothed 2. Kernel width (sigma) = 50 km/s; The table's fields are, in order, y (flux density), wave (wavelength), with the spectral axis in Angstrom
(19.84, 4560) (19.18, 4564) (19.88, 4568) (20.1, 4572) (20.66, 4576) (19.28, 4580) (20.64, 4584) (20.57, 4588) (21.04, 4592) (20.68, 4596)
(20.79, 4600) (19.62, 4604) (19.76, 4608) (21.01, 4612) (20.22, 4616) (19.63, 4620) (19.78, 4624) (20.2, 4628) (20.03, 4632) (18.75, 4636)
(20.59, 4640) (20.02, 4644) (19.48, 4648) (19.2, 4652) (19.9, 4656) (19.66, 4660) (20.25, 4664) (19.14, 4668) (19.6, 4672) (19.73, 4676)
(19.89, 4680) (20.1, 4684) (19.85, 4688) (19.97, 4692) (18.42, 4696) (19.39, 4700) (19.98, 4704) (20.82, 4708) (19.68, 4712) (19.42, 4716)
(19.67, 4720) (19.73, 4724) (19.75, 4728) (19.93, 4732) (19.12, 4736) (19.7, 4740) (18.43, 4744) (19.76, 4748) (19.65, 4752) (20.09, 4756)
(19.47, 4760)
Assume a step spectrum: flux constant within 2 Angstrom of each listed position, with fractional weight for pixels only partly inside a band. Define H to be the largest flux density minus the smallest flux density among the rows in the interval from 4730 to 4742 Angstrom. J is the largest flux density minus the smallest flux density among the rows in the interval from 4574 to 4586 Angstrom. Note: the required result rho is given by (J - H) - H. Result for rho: -0.2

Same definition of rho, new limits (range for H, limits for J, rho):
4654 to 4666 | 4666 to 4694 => -0.2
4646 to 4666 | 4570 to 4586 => -0.7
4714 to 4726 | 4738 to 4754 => 0.7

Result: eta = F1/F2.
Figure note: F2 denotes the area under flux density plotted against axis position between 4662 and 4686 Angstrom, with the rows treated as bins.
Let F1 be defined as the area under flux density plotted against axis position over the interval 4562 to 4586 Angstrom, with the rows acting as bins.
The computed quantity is 1.01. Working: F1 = 479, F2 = 475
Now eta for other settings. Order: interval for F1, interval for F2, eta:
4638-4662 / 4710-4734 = 1.01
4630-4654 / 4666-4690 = 1.00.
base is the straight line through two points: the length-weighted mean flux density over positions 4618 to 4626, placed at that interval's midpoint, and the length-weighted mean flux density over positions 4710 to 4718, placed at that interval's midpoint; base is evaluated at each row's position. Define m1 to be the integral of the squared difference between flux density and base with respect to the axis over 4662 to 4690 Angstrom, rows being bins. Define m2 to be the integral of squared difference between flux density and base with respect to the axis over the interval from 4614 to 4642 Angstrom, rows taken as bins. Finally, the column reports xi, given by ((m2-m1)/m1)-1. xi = 0.29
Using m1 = 4.1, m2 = 9.4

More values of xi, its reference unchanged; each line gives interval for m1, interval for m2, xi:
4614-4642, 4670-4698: -1.19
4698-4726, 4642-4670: -1.44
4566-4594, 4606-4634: -1.45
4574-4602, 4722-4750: -1.72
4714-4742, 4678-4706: 2.34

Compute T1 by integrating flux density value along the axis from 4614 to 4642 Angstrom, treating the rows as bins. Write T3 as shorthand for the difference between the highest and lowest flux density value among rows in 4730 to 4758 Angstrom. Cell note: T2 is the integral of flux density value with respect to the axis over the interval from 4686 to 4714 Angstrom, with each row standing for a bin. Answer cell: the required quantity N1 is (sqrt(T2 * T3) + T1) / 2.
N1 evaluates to 294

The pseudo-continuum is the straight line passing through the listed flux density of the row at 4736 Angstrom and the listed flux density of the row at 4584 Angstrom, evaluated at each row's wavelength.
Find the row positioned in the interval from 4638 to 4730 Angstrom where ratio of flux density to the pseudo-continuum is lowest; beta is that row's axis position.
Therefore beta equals 4696 Angstrom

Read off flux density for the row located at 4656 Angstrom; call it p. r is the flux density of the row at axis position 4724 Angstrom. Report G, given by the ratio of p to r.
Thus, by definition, 1.01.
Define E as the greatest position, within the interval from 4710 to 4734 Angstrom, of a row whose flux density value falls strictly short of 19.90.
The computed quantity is 4728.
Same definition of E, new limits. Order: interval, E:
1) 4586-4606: 4604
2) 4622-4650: 4648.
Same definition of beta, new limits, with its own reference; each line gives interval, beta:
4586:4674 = 4636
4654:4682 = 4668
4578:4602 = 4580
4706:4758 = 4744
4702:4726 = 4716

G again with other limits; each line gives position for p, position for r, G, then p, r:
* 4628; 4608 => 1.02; 20.2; 19.76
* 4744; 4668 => 0.96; 18.43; 19.14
